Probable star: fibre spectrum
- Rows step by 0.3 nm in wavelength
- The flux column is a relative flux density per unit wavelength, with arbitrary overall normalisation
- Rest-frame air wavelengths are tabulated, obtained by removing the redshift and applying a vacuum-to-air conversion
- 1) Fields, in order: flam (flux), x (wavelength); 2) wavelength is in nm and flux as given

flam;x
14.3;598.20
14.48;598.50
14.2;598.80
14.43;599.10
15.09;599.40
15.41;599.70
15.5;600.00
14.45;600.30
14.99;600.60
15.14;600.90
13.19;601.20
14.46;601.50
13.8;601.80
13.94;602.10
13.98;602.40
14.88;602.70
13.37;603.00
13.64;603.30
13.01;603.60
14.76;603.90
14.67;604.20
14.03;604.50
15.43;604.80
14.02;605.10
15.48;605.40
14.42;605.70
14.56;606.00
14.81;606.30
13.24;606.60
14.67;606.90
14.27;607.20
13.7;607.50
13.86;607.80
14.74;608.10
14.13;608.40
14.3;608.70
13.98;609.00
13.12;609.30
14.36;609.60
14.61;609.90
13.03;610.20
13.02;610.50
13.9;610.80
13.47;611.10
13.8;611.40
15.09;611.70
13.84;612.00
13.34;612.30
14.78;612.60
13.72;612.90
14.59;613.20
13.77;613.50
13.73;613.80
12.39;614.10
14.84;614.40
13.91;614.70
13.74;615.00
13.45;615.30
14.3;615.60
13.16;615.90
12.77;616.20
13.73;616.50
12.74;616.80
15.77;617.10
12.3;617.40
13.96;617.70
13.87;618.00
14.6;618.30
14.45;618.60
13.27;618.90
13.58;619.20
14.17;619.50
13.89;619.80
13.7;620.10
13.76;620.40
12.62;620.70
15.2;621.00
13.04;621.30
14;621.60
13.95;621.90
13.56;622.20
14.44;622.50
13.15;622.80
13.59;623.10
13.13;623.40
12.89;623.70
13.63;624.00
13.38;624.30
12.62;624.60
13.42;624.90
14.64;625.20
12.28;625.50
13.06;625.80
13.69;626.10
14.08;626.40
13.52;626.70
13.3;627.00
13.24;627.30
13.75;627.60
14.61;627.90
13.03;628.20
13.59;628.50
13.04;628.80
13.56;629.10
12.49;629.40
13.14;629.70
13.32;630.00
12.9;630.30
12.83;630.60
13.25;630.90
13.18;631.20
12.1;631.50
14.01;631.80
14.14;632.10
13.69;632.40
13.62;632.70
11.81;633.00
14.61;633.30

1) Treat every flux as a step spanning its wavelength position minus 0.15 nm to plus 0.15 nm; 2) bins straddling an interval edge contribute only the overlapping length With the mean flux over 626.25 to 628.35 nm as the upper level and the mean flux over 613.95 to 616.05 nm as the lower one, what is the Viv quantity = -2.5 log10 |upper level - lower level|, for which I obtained 3.6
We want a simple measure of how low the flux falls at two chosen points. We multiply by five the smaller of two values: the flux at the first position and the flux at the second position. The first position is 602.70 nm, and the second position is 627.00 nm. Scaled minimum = 66.5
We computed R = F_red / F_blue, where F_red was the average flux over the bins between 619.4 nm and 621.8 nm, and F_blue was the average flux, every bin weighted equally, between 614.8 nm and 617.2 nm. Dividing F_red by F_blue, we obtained 1.01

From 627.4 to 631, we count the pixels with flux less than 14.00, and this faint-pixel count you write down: 11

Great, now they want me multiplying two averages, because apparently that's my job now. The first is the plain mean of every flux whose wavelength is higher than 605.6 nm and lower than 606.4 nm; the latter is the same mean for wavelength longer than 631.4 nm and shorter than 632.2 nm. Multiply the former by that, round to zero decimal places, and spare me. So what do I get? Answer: 196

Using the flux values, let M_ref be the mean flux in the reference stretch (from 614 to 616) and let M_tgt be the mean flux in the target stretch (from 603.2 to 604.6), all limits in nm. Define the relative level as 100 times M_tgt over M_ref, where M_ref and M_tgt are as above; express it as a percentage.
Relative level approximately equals 102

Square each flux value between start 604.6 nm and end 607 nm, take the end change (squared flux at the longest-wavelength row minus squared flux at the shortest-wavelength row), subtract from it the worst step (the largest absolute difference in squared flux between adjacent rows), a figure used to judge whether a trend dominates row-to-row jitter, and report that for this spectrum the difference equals -67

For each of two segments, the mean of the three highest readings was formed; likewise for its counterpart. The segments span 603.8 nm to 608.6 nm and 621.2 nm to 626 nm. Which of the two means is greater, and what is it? 15.2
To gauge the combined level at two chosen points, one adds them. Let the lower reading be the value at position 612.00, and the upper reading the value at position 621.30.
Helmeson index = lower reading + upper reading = 26.9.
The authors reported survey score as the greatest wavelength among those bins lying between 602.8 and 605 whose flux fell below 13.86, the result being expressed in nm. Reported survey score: 603.60 nm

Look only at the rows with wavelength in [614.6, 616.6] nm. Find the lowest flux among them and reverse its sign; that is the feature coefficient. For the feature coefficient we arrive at -12.8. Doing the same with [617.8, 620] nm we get -13.3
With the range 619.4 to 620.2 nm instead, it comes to -13.7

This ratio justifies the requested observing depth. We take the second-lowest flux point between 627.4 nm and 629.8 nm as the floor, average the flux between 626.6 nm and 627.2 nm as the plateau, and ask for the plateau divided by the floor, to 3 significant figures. 1.03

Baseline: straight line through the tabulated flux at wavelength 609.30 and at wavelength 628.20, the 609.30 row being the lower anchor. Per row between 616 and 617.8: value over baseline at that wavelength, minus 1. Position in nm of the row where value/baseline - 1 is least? 617.40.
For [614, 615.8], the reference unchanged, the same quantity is 614.10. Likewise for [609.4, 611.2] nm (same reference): 610.50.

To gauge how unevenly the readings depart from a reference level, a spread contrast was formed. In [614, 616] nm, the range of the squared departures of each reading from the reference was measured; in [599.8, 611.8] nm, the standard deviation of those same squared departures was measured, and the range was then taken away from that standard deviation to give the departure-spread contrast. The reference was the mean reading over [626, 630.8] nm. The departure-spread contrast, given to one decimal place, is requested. -0.9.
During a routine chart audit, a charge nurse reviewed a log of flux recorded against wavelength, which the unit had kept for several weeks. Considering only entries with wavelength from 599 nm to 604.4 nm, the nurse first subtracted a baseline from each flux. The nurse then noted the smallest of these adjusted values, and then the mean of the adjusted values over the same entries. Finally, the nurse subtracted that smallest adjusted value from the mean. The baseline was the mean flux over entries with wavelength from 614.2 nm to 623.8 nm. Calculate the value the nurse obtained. 1.36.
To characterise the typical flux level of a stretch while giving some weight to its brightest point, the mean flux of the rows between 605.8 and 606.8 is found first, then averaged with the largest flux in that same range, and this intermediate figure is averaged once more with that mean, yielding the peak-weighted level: 14.4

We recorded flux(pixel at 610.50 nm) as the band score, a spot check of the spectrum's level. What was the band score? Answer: 13.02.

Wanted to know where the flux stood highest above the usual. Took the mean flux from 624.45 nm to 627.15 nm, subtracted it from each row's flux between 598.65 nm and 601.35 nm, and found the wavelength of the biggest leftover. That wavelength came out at 600.00 nm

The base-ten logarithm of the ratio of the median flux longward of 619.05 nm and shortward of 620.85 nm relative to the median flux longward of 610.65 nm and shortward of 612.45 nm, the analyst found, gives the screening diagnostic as -0.003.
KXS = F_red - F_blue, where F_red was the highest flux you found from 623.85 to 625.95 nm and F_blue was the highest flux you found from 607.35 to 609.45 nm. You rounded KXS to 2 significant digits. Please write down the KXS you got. -0.10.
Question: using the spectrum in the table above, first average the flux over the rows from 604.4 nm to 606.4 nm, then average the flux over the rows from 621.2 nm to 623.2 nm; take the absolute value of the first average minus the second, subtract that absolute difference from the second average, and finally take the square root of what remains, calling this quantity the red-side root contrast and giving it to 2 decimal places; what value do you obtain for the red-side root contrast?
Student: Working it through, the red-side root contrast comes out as 3.56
